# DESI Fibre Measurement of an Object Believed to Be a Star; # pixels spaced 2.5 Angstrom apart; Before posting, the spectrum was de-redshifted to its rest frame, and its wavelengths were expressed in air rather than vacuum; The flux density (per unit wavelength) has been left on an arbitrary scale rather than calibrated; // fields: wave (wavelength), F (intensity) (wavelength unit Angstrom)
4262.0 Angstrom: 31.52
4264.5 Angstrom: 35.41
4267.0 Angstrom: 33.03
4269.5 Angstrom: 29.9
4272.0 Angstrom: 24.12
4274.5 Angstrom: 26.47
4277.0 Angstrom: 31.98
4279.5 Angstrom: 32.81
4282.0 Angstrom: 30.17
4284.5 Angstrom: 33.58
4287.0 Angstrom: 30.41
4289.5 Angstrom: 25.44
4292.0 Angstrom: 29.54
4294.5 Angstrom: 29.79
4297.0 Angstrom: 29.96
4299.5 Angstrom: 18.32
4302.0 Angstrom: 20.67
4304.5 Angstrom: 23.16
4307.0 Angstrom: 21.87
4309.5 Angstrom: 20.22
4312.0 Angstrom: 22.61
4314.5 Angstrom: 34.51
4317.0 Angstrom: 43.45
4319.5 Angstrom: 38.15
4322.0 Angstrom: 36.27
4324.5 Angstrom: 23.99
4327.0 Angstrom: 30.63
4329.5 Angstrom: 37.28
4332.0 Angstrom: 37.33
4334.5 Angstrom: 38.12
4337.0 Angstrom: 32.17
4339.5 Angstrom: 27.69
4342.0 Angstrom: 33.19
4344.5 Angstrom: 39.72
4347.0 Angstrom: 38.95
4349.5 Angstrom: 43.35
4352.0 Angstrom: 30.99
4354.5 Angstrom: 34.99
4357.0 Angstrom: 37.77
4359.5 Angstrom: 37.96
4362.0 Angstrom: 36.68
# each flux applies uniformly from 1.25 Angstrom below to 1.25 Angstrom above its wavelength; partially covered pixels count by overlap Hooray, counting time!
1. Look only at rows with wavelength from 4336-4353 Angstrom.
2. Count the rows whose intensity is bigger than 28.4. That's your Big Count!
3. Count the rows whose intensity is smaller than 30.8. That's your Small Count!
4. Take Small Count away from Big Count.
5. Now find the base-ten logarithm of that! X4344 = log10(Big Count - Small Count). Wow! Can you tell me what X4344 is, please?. 0.70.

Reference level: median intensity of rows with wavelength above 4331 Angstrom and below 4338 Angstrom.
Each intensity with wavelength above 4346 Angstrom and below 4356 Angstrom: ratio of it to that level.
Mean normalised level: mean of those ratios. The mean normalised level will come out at 0.99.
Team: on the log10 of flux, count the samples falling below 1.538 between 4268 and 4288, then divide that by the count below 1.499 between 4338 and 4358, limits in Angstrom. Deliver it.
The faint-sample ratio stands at 4.0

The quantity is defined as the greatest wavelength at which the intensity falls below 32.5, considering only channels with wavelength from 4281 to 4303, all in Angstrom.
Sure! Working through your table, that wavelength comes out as 4302.0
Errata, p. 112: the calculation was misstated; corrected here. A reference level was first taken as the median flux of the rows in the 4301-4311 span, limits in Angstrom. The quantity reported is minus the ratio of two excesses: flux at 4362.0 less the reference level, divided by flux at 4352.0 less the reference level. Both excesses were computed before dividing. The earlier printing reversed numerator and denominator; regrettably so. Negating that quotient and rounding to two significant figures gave -1.6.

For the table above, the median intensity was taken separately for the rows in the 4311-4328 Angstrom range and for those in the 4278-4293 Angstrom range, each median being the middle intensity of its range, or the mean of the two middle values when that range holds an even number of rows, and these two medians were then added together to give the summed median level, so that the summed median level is 64.8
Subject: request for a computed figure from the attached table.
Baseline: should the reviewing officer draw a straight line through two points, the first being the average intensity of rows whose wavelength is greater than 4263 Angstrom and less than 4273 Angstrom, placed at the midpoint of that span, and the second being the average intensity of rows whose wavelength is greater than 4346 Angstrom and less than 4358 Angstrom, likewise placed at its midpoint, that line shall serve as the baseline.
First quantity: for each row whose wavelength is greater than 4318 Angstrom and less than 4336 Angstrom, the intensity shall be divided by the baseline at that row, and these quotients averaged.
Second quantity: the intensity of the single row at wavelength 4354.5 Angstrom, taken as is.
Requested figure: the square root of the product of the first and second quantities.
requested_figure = 5.9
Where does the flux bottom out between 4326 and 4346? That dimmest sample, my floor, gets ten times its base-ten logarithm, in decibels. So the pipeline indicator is 14.4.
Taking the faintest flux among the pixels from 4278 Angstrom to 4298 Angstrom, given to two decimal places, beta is 25.44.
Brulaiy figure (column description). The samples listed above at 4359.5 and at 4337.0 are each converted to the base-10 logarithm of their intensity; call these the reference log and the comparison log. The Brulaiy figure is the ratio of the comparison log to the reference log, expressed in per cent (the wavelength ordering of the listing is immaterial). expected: 95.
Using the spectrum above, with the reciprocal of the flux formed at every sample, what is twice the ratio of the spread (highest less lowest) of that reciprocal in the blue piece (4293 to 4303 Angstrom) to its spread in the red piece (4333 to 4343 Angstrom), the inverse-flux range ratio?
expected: 4.3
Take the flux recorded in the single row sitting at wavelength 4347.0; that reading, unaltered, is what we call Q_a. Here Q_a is 38.95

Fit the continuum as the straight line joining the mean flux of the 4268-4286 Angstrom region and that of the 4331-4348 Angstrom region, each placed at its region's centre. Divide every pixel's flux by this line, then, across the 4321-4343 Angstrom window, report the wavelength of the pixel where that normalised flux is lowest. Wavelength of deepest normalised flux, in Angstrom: 4324.5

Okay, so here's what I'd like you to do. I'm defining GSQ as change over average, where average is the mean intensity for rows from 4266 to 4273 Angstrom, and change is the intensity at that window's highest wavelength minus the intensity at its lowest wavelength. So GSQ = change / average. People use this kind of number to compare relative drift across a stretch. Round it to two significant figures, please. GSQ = -0.31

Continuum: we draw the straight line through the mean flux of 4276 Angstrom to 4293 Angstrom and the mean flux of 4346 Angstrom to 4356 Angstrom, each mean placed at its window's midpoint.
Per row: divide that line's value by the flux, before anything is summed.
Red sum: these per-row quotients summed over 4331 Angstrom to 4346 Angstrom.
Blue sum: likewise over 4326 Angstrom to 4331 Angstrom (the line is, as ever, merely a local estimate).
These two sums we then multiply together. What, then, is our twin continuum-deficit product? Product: 13.0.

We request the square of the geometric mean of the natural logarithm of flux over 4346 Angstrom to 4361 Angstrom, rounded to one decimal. 13.1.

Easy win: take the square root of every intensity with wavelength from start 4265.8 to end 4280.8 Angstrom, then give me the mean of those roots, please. 5.442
